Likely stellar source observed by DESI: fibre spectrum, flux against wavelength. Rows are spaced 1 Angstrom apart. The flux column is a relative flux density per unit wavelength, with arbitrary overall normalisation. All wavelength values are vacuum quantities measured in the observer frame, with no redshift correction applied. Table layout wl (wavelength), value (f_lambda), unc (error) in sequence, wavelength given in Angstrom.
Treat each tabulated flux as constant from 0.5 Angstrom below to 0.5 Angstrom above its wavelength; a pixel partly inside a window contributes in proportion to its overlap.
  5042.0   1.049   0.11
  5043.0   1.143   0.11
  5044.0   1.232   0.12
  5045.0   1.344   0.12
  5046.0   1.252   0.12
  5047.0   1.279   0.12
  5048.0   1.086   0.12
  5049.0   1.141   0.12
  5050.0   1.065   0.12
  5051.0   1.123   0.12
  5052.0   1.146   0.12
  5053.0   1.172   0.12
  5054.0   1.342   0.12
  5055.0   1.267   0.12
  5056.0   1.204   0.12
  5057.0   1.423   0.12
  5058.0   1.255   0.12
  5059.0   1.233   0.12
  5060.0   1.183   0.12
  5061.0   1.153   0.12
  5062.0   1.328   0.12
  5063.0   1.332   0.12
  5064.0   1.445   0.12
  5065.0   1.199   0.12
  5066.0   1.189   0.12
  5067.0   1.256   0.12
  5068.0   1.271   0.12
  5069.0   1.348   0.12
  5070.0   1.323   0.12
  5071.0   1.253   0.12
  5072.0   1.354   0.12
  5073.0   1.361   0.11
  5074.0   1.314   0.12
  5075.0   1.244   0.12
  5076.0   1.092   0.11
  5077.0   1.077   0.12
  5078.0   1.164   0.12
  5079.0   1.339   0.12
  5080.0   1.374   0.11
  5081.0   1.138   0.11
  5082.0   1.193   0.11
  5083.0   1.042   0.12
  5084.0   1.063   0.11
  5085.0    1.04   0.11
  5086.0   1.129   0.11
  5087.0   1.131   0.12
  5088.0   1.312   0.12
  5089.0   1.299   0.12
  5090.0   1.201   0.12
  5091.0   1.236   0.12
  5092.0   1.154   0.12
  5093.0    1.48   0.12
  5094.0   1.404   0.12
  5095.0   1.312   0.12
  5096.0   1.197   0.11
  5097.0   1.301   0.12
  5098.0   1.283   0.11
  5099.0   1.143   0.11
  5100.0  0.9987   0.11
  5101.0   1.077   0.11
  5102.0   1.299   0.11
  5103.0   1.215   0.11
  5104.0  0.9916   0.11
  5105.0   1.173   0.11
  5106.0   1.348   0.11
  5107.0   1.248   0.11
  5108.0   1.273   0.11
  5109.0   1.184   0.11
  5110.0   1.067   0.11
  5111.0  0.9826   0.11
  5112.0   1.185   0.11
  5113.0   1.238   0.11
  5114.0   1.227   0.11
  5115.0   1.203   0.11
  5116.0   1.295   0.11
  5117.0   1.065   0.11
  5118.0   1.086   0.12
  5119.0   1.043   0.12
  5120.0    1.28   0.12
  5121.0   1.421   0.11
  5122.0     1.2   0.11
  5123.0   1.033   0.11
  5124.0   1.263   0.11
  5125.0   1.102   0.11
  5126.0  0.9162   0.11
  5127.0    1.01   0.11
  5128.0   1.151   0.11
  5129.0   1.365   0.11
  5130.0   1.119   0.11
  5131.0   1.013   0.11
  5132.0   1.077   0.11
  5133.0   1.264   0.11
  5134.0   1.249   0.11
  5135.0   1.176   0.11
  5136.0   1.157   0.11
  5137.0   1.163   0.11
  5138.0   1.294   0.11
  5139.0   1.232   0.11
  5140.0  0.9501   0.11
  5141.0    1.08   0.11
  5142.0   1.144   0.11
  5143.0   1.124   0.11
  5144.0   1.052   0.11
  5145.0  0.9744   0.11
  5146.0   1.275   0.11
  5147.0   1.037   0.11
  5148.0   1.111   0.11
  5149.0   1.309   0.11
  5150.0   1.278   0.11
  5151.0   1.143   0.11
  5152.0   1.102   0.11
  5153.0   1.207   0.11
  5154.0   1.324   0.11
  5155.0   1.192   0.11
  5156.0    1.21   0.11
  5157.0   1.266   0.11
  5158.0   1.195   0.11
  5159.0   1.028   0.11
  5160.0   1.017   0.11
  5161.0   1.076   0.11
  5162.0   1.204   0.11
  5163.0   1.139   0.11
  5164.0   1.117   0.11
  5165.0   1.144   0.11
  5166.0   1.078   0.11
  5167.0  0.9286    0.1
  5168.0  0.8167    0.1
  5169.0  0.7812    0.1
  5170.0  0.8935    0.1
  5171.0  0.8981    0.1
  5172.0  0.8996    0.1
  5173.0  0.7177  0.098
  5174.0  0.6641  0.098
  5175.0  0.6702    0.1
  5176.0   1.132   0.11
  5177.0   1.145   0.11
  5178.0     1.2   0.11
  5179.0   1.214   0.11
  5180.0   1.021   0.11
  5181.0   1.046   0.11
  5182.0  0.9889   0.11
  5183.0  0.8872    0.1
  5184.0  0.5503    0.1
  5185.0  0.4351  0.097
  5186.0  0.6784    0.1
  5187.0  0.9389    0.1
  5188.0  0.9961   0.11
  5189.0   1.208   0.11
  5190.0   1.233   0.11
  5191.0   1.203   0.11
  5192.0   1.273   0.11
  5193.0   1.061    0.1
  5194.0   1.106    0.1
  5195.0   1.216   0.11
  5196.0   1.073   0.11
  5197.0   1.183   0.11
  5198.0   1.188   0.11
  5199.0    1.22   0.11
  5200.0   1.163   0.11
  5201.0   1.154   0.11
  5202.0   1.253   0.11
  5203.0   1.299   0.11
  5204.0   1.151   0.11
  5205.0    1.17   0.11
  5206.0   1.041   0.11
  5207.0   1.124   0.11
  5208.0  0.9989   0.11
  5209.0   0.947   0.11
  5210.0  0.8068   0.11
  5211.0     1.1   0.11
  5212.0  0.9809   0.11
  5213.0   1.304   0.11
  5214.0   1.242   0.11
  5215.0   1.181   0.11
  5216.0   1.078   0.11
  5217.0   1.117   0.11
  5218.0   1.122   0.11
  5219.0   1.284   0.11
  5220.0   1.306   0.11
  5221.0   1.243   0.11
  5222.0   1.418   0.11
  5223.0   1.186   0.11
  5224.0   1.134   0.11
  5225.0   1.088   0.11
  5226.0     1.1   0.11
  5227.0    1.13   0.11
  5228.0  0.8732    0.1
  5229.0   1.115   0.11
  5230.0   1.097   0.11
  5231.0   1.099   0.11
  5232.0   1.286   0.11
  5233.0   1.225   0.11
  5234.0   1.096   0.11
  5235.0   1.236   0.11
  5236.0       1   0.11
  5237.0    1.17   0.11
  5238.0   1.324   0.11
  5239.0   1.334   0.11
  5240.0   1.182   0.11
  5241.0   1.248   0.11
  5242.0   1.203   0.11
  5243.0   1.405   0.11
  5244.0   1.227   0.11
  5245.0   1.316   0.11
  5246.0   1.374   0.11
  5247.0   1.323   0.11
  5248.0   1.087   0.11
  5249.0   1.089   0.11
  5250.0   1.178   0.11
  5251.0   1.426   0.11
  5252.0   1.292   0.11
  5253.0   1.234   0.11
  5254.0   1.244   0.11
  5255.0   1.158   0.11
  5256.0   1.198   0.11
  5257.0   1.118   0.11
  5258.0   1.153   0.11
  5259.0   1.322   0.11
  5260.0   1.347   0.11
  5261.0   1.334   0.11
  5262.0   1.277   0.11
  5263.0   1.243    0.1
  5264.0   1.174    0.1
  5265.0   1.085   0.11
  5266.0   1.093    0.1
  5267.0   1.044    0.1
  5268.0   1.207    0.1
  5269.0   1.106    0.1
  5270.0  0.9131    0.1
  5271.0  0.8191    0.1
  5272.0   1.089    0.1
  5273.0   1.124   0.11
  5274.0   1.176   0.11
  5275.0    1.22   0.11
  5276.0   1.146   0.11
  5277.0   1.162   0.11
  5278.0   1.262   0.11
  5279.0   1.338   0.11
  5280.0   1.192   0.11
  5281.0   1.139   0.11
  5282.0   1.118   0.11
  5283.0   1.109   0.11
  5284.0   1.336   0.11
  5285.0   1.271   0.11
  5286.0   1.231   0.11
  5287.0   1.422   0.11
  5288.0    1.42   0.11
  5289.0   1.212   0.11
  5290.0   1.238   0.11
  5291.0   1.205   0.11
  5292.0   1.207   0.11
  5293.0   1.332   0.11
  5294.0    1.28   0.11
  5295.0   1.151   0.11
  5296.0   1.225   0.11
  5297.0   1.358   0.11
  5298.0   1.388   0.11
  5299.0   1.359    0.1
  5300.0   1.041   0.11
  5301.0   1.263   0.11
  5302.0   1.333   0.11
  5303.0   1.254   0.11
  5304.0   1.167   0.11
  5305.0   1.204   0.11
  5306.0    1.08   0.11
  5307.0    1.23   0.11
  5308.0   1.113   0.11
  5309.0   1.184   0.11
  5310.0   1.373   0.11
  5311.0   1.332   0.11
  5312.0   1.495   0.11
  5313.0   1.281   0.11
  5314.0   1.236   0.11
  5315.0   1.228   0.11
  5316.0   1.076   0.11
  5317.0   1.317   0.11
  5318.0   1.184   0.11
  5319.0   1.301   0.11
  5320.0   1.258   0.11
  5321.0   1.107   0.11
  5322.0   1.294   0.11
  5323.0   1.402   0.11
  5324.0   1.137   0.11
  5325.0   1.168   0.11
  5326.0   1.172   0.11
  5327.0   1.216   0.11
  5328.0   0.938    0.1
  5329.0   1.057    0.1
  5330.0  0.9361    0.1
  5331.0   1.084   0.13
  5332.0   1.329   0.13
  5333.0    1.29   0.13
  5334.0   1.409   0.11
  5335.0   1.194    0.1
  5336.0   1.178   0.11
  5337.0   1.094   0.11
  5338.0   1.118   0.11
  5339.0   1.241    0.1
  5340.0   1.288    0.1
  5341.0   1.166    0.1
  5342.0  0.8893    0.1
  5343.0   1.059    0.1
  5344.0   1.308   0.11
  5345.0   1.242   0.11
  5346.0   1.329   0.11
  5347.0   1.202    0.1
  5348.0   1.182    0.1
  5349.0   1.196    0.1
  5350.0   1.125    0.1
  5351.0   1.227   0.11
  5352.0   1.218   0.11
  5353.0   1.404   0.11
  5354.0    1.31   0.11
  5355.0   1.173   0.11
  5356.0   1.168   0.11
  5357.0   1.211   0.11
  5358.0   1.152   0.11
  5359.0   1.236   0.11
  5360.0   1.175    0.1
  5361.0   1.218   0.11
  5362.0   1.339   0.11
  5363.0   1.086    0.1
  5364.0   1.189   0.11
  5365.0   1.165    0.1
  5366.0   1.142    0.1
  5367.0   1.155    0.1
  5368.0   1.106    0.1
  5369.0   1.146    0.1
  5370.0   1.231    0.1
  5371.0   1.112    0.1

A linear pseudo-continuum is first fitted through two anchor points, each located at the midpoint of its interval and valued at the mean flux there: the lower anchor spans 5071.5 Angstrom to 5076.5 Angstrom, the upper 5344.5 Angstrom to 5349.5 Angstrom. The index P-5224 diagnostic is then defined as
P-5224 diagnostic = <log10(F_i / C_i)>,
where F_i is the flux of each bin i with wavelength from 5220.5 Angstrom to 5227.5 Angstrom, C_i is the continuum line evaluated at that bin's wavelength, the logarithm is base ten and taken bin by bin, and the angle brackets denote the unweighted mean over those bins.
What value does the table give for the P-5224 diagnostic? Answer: -0.02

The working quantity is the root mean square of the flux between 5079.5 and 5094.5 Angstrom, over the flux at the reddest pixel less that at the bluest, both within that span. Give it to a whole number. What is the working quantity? 41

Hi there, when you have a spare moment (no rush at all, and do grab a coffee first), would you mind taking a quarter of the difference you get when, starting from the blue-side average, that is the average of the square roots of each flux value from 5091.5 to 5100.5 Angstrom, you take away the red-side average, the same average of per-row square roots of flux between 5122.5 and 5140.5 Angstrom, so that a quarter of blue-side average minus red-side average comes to 0.013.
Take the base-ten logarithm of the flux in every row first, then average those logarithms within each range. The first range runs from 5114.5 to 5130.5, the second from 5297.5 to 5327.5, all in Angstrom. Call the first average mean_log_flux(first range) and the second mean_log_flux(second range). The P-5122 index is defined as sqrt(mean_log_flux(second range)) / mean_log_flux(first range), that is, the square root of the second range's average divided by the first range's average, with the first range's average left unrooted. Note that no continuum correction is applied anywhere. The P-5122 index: 4.9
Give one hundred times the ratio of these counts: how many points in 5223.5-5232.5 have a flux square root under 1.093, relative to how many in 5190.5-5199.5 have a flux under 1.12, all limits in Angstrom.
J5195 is 267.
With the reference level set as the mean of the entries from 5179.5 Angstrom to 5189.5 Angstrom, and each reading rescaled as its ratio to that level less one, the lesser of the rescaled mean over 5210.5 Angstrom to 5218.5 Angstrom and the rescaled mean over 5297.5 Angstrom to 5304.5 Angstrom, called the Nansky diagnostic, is 0.30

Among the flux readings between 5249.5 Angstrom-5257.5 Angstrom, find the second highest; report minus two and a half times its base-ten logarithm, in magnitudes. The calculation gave -0.278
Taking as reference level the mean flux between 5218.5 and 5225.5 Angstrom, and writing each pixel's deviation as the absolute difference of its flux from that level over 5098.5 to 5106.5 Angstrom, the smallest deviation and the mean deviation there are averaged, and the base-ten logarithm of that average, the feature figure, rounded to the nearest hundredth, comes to -1.13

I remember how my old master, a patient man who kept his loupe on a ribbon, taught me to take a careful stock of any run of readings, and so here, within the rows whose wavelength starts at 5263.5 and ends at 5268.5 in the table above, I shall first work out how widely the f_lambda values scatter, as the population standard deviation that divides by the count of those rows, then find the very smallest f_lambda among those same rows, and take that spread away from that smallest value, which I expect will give 0.98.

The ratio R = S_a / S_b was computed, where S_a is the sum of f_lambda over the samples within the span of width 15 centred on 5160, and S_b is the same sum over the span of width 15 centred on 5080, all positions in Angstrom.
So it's 0.97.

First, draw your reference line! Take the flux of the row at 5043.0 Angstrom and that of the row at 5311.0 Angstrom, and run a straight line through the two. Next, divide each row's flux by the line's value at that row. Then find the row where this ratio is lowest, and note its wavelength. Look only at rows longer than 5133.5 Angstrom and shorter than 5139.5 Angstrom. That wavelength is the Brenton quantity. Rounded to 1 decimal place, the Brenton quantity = 5136.0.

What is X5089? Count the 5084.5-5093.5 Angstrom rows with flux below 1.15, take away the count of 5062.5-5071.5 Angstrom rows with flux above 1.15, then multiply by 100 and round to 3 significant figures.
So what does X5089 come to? -600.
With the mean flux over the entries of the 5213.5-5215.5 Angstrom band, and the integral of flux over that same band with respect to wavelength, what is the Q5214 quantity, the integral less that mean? 1.21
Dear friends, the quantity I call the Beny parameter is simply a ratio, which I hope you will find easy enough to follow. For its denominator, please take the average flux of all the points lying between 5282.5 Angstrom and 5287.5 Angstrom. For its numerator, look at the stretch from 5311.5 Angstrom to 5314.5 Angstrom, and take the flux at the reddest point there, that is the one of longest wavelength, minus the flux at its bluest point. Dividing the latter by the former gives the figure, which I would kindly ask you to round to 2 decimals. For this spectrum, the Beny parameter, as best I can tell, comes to -0.20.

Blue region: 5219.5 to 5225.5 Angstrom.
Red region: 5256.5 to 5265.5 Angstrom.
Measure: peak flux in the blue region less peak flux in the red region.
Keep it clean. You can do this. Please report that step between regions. 0.071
